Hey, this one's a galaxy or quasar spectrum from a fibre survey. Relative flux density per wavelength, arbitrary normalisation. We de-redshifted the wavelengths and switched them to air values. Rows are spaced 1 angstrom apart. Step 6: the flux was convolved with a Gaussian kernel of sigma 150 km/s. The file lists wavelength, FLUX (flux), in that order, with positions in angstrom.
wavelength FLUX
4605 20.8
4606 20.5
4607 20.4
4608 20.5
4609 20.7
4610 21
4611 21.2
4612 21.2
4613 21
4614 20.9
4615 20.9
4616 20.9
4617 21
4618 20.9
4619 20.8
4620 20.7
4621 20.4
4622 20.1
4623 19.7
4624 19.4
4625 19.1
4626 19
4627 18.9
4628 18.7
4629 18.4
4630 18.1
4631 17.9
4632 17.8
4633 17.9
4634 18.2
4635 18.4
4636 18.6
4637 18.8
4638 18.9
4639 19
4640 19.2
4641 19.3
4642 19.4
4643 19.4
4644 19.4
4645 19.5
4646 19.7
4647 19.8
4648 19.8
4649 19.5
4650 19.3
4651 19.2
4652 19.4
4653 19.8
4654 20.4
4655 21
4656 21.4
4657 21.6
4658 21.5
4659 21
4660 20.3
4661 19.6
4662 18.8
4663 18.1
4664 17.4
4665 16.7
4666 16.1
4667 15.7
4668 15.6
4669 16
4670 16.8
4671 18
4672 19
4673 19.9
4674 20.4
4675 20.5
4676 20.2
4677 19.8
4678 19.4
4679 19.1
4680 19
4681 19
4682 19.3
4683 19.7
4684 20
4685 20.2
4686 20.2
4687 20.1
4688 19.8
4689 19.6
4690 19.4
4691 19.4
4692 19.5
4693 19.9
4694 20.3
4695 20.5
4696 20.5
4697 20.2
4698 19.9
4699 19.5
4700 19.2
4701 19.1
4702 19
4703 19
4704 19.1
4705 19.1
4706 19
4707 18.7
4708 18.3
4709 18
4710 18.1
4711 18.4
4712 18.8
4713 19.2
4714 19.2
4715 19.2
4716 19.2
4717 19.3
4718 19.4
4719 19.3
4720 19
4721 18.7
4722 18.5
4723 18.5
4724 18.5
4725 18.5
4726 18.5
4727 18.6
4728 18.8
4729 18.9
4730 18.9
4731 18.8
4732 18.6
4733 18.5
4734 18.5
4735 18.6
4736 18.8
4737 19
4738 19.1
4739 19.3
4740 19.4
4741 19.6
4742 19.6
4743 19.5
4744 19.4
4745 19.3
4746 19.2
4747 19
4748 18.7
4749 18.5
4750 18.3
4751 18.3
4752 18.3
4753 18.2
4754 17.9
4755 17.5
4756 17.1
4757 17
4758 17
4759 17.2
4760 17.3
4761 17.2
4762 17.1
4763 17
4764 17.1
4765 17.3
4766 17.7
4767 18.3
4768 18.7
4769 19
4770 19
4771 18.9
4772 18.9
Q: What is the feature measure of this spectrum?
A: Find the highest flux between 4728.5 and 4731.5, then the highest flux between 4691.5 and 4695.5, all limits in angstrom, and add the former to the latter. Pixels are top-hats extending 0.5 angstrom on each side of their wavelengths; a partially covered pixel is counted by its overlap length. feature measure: 39.4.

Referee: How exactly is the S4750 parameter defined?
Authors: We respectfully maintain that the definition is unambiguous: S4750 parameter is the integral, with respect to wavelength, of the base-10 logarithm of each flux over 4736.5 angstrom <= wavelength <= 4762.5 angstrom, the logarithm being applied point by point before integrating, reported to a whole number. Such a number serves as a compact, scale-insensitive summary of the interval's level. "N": 33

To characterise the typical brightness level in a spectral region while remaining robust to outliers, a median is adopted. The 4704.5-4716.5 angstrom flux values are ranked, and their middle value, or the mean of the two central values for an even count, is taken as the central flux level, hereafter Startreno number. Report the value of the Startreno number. 18.9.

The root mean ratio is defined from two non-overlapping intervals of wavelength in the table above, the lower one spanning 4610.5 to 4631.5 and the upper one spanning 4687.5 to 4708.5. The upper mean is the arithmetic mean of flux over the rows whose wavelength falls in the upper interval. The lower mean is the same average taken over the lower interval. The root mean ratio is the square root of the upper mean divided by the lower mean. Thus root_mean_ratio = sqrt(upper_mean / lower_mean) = 0.988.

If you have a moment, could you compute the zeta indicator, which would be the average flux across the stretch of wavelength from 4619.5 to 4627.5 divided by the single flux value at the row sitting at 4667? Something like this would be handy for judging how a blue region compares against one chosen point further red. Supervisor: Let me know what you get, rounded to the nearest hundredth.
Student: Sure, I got 1.25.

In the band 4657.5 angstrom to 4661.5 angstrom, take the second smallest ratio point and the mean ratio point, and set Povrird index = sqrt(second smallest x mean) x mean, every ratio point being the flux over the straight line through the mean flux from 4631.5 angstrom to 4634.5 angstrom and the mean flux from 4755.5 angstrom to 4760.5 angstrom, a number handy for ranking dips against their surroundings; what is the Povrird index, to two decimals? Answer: 1.33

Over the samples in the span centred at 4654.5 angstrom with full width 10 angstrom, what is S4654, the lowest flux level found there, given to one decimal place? 19.2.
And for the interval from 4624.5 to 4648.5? 17.8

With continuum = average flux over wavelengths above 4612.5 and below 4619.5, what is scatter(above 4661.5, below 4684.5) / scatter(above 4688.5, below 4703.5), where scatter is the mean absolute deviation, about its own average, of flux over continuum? 3.1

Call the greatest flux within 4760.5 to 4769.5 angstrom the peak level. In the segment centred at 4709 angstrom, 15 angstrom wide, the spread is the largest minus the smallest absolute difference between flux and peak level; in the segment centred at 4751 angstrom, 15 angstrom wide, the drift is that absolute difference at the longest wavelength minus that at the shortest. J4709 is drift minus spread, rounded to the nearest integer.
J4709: 1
